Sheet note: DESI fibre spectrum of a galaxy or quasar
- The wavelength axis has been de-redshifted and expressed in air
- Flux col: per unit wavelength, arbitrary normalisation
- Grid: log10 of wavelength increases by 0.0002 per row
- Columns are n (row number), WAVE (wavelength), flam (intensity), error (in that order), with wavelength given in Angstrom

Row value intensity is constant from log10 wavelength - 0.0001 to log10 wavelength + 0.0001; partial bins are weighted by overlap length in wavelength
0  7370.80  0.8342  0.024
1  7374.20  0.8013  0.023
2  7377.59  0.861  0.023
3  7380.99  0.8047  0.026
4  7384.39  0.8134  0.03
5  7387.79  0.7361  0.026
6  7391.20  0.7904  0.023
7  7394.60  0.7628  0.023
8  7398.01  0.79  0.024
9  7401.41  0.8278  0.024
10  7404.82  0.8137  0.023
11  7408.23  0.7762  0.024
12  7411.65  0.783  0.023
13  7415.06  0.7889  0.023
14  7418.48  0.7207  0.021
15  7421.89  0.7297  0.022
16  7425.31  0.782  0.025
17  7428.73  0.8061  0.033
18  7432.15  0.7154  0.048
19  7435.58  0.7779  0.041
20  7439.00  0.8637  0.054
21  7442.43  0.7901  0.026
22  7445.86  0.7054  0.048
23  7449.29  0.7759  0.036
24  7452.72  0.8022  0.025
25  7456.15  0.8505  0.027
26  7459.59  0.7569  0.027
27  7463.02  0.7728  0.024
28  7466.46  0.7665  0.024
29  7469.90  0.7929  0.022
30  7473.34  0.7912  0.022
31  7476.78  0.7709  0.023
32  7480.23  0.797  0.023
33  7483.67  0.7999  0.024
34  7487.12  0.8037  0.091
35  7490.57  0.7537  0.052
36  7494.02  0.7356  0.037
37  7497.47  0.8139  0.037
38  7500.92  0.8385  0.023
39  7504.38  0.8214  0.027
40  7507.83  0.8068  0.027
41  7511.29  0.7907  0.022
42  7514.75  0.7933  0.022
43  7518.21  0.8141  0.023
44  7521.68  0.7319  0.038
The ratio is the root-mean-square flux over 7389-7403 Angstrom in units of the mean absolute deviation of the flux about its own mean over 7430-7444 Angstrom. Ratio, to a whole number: 20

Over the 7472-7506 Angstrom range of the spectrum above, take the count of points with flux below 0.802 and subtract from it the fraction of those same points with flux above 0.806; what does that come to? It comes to 5.7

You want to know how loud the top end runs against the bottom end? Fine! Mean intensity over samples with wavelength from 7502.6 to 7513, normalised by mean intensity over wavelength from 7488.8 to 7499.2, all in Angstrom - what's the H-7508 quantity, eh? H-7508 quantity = 1.05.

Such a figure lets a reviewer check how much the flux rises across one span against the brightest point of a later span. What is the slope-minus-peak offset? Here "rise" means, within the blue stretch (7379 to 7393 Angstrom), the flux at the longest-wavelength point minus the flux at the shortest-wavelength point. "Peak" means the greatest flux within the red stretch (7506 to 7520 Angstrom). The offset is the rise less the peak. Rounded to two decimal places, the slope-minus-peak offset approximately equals -0.83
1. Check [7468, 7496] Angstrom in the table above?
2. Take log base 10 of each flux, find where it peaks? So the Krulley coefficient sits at 7487.12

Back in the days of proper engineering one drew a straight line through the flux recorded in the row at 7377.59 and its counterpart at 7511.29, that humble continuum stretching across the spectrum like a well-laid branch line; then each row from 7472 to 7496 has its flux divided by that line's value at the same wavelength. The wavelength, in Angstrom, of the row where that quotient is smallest 7494.02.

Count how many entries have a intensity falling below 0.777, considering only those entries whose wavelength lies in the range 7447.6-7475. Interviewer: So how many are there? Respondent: 4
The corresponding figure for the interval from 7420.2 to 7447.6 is 3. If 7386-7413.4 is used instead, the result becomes 3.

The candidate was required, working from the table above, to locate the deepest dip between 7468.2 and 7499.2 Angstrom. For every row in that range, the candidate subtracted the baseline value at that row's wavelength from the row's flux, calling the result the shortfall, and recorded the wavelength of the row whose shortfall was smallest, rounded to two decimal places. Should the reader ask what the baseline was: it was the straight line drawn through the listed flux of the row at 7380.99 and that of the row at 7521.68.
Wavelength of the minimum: 7494.02 Angstrom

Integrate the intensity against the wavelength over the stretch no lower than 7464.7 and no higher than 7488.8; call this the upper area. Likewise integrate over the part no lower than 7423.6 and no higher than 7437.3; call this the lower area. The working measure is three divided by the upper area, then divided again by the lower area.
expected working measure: 0.015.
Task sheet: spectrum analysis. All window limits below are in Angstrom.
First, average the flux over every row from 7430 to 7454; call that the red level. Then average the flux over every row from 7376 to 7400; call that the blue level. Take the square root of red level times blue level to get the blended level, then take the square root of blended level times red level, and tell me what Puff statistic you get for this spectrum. 0.780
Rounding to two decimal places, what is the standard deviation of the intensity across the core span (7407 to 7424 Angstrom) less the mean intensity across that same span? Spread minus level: -0.73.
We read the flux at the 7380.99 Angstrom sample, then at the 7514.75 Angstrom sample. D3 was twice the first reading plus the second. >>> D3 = 2.40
